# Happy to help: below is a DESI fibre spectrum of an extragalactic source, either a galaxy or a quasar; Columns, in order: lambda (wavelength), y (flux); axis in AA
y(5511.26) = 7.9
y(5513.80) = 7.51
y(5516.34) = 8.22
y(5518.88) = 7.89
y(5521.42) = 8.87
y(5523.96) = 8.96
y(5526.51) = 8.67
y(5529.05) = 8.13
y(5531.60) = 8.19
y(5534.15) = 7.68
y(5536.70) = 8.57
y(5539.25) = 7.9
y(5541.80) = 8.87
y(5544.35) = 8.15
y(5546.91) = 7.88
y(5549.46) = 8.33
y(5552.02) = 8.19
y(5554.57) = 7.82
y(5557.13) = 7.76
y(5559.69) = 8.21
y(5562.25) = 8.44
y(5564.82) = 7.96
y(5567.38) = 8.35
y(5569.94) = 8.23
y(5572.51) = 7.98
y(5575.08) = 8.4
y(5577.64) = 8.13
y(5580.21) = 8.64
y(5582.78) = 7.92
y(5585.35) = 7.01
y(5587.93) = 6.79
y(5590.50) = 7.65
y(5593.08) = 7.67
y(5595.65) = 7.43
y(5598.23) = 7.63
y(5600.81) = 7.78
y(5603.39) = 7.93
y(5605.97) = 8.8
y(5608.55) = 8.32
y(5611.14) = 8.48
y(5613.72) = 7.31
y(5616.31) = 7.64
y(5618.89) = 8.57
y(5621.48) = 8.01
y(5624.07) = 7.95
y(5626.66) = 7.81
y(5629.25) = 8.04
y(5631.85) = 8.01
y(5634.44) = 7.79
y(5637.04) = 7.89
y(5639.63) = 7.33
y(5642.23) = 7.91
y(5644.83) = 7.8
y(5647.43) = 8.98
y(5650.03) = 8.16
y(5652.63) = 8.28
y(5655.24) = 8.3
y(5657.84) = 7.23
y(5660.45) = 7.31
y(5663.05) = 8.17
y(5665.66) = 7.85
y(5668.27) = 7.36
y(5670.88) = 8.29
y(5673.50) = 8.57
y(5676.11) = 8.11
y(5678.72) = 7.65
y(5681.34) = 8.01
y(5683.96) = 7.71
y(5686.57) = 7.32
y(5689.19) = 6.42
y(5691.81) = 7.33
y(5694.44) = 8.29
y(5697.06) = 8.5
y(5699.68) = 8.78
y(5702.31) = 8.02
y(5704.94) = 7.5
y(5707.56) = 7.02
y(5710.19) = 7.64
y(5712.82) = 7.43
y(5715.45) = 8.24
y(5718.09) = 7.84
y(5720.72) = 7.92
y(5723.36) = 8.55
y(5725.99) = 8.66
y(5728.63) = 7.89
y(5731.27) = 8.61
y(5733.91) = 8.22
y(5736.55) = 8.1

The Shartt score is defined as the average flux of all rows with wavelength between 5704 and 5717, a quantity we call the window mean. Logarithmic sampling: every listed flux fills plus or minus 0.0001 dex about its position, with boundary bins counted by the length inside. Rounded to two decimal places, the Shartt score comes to 7.57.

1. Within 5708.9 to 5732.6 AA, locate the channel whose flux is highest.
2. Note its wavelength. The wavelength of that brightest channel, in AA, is 5725.99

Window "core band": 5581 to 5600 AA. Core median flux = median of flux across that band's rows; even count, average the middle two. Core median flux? 7.6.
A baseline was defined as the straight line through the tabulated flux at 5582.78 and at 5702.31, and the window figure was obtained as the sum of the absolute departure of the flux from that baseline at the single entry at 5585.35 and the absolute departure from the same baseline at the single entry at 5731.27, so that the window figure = 1.5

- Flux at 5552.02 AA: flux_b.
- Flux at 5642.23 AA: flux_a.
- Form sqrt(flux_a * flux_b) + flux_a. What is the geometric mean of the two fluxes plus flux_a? 16.0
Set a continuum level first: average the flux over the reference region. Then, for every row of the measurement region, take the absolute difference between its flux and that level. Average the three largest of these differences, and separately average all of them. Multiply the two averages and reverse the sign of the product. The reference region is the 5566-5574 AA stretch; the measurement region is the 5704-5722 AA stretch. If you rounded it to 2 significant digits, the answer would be -0.48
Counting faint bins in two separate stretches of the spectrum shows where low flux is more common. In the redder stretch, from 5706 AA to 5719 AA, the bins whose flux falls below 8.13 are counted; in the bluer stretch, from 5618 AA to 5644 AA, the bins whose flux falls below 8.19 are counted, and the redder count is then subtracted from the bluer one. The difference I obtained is 5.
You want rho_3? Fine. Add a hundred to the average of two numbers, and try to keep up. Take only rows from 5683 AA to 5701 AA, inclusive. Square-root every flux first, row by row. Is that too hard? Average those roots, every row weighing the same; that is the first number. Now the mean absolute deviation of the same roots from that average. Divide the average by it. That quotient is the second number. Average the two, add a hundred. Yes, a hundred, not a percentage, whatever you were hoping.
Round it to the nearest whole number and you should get 113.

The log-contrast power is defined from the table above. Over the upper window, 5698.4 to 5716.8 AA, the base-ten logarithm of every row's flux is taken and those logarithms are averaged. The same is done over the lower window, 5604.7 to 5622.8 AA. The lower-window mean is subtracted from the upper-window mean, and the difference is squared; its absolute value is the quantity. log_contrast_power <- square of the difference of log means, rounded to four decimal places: 0.0004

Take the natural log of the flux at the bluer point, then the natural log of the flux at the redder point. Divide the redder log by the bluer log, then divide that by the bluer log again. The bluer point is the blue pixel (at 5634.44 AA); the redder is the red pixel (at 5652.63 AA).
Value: 0.502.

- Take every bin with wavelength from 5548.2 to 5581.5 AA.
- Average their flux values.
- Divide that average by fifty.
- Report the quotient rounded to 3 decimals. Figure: 0.164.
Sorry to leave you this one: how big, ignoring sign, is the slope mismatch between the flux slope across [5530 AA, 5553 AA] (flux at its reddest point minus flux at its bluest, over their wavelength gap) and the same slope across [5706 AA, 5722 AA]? 0.068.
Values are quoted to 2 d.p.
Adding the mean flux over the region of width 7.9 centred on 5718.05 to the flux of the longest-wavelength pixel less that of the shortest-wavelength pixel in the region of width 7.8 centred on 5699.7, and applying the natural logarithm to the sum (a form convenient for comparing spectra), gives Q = 2.02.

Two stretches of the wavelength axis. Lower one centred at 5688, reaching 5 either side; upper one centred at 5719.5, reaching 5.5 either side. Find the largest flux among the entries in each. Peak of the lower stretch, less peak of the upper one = -0.8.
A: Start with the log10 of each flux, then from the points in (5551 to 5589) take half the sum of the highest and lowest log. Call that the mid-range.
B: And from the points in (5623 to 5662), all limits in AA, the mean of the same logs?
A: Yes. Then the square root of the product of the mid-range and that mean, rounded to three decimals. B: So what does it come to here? 0.891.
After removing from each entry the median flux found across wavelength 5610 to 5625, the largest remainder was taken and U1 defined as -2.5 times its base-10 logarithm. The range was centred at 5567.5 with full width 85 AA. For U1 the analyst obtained 0.13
